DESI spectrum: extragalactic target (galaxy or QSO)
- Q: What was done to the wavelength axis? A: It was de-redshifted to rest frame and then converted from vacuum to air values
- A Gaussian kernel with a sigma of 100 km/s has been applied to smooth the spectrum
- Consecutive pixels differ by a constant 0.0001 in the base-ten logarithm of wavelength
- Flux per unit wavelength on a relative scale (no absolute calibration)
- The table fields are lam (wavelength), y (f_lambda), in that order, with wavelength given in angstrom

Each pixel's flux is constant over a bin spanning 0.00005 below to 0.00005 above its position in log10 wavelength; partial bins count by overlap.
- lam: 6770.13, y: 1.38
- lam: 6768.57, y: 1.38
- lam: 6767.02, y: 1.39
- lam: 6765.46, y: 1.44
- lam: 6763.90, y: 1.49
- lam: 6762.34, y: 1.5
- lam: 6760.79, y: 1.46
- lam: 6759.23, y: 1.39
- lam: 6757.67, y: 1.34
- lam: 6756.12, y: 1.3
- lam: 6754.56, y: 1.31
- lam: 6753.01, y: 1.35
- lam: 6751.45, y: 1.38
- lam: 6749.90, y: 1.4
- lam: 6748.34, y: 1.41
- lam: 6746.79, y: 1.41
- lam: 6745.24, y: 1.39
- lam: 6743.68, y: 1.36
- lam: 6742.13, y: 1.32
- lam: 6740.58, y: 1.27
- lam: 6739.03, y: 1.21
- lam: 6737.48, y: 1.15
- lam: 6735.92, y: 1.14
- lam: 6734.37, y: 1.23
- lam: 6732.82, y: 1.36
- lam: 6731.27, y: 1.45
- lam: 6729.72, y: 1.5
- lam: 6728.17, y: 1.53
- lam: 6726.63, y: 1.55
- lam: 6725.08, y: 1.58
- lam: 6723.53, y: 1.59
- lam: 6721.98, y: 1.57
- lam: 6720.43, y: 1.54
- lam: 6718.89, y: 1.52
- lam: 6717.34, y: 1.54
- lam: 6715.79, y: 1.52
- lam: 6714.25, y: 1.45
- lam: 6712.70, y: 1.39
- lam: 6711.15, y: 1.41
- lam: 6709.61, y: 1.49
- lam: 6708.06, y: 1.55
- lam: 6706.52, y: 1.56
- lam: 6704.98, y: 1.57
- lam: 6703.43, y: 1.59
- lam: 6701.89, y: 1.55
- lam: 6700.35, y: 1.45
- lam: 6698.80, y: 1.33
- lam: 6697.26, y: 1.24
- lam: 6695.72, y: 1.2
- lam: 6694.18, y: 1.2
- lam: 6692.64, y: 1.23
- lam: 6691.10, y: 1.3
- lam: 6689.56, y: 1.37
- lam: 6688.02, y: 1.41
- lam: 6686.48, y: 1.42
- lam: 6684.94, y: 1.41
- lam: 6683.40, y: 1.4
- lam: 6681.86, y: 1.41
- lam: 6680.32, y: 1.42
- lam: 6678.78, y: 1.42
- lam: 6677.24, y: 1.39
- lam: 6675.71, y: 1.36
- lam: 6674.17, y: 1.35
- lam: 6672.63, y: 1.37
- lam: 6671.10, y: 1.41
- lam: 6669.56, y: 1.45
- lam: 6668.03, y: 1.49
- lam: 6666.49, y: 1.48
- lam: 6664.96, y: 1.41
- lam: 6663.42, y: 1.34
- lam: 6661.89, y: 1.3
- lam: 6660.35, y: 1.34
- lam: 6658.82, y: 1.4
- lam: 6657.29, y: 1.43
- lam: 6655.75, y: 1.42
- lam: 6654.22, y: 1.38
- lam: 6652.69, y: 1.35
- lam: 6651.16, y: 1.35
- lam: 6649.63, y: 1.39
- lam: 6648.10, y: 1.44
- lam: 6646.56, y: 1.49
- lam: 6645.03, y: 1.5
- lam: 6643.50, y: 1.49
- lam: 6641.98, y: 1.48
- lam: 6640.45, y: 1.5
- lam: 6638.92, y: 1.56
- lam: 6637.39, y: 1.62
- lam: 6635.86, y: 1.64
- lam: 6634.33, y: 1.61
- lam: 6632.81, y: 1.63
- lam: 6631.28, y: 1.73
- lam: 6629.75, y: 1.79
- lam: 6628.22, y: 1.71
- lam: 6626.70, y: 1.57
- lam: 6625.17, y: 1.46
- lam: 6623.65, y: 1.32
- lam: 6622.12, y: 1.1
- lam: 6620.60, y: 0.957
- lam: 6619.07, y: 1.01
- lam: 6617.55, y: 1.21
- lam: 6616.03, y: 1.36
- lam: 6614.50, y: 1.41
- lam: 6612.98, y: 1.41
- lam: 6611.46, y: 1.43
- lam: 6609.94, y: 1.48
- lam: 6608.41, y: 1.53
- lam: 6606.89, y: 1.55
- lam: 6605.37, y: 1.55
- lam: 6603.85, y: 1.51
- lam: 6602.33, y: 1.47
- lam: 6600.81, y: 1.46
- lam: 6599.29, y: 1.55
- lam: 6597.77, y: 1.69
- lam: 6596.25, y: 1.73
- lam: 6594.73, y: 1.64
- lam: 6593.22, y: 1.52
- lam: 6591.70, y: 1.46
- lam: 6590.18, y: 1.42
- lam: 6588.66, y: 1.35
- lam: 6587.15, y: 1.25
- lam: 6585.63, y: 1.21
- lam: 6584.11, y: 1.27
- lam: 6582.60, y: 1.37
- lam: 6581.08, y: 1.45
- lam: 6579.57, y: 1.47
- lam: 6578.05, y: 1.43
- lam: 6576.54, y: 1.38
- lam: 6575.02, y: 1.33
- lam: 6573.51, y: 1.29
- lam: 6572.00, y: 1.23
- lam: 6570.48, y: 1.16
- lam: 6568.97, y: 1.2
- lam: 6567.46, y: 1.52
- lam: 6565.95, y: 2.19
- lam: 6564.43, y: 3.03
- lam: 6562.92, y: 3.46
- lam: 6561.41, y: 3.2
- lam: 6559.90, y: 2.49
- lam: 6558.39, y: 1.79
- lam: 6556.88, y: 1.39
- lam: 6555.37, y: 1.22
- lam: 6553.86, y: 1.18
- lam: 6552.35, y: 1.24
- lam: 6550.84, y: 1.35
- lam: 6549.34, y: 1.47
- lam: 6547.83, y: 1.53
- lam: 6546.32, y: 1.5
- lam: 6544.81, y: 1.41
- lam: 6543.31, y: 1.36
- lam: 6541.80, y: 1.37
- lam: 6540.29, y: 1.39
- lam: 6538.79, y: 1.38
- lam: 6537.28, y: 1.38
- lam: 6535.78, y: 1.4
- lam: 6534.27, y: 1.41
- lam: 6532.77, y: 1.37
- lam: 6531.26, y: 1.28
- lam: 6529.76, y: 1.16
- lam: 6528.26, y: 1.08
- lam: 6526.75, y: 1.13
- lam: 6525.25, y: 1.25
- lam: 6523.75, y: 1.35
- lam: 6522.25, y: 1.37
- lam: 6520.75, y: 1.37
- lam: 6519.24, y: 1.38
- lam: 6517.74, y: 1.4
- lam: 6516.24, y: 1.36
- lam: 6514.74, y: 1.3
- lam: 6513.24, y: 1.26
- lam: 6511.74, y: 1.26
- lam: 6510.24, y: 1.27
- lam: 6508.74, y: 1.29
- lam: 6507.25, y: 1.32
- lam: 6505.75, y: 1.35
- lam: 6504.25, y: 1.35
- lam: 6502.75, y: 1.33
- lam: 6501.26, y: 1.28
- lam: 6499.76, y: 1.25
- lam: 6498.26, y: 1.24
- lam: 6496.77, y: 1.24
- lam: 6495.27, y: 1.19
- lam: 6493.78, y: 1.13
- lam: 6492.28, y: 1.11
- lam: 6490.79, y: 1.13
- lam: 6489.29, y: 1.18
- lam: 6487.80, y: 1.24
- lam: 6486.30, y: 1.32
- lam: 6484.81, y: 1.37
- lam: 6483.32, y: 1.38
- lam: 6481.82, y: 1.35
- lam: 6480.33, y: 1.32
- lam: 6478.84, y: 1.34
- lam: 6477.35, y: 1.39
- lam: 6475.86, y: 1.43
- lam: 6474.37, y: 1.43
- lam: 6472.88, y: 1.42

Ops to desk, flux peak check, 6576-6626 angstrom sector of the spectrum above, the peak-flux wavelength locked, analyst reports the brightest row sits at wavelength 6596.25 angstrom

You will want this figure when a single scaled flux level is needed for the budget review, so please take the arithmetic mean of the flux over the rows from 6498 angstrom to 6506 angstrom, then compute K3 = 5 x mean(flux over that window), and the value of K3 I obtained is 6.5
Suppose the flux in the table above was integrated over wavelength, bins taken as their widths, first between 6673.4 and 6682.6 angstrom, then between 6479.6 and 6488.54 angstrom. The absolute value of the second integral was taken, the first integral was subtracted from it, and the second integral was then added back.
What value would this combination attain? 11.0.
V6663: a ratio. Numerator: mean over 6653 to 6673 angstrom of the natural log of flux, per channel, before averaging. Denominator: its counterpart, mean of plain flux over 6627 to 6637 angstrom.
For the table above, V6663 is 0.20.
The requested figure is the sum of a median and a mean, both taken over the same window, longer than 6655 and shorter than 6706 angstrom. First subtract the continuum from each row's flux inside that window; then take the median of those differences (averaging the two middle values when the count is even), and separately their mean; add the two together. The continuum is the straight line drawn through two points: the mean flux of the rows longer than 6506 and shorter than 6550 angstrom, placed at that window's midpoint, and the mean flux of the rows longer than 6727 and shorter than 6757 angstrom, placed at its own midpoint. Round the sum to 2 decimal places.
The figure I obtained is 0.12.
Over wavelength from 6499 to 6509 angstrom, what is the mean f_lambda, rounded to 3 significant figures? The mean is 1.31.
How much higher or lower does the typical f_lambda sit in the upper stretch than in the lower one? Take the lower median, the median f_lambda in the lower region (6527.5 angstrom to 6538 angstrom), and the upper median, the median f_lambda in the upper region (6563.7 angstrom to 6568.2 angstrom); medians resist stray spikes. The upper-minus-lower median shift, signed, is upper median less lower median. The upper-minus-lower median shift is 0.8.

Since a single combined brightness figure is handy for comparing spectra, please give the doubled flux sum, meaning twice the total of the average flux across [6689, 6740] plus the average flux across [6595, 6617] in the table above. 5.86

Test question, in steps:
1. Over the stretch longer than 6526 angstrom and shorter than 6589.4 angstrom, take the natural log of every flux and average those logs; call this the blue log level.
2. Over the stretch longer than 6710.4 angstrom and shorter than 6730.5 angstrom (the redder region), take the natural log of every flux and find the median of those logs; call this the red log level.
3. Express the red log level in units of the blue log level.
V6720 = 1.12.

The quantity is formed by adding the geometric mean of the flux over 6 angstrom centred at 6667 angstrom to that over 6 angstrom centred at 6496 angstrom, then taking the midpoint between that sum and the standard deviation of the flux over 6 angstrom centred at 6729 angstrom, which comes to 1.35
